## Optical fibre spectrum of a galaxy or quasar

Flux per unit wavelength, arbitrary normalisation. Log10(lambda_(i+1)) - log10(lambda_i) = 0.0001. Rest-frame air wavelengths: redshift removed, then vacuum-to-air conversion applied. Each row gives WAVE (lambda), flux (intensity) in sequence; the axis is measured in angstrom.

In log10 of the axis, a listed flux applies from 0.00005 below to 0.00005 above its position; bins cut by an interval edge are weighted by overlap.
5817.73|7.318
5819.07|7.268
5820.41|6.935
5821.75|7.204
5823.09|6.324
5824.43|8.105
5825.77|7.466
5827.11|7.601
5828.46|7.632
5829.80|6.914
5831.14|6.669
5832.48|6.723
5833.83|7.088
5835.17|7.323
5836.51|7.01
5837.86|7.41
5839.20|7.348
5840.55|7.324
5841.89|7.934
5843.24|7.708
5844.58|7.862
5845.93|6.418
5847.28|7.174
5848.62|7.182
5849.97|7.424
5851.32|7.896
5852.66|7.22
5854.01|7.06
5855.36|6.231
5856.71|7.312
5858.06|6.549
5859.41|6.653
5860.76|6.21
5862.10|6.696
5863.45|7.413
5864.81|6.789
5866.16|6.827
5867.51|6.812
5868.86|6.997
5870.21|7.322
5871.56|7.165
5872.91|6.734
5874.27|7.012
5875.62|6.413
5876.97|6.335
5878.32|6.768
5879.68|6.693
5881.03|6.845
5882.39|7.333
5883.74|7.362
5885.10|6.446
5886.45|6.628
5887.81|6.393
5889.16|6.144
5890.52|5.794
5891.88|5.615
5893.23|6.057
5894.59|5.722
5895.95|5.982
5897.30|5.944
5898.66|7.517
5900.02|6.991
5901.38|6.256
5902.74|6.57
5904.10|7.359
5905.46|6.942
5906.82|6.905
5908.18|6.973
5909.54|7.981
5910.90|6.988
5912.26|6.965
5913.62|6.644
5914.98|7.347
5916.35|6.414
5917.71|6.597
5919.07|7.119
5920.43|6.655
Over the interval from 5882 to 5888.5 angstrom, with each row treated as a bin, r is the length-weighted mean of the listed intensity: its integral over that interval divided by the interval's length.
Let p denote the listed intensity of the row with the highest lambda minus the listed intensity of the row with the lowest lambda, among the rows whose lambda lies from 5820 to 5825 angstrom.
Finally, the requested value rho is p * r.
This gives 8.0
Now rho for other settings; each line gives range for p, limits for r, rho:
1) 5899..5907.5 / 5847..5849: -0.6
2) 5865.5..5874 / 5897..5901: -0.6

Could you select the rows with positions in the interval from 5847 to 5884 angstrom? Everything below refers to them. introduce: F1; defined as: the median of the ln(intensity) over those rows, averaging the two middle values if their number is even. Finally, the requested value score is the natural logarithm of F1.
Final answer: 0.660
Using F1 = 1.934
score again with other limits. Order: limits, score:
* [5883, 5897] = 0.592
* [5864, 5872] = 0.659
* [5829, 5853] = 0.685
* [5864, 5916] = 0.651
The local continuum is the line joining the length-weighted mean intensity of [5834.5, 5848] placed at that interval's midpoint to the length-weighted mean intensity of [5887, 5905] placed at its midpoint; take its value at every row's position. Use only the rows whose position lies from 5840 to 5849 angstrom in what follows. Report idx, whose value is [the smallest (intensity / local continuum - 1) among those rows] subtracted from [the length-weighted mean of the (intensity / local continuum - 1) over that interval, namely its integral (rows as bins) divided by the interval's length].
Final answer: 0.128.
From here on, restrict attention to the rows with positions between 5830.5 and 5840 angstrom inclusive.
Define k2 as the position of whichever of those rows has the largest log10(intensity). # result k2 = 5837.86 angstrom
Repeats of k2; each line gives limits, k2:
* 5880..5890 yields 5883.74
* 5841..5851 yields 5841.89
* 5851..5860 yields 5851.32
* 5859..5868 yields 5863.45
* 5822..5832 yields 5824.43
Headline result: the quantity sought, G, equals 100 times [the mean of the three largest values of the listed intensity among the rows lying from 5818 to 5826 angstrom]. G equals 761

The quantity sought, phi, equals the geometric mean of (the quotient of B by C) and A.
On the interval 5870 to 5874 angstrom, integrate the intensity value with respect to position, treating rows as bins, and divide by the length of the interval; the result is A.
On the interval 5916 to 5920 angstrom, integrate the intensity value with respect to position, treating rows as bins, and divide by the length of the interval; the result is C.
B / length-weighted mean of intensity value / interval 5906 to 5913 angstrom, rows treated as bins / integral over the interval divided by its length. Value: 2.73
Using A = 7.03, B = 7.2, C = 6.74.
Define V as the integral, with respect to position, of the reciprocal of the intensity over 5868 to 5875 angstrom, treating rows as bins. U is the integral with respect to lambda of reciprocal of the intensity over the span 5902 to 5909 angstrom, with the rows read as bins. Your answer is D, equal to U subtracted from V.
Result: -0.01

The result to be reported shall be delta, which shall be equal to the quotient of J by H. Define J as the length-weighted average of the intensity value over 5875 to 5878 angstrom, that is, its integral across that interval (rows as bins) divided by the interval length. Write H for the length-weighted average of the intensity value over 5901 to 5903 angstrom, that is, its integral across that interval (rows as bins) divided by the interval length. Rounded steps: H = 6.40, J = 6.43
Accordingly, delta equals 1.01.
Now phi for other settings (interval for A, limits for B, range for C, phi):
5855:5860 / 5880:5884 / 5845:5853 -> 2.57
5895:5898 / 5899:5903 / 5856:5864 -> 2.42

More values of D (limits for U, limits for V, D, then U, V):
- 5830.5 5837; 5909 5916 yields 0.05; 0.94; 0.99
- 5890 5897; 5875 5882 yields -0.15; 1.20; 1.06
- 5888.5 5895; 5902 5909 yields -0.10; 1.11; 1.01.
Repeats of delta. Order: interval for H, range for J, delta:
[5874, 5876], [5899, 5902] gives 1.00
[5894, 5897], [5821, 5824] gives 1.17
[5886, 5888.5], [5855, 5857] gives 1.04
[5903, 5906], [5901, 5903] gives 0.90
